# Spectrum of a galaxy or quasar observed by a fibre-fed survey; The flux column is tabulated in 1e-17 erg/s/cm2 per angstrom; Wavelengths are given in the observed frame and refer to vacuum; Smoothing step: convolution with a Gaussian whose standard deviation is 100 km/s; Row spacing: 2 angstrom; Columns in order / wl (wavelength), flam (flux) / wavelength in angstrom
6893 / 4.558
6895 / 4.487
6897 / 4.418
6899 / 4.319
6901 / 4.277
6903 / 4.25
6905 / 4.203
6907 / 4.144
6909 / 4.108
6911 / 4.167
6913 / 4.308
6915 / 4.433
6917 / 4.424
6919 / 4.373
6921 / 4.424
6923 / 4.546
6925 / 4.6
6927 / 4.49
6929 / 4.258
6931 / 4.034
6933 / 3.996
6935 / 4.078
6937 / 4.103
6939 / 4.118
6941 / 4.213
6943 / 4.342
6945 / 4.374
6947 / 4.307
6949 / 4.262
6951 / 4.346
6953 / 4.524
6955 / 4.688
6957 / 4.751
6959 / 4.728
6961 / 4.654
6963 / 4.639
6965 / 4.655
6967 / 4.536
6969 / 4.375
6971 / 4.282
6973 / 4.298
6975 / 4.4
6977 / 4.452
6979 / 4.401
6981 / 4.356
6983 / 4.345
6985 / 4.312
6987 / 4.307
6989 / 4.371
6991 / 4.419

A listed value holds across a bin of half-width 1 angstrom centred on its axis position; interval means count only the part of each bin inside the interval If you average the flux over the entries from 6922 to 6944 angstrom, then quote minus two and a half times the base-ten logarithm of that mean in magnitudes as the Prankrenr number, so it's -1.57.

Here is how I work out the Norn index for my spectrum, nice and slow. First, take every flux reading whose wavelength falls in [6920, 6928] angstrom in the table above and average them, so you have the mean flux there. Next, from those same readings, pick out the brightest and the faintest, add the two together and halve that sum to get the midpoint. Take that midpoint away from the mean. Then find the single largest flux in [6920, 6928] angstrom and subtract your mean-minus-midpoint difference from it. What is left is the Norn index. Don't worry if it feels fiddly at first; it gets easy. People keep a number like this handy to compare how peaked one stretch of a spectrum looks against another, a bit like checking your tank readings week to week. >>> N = 4.60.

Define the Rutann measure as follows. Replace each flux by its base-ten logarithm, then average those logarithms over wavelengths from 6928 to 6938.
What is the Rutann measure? 0.612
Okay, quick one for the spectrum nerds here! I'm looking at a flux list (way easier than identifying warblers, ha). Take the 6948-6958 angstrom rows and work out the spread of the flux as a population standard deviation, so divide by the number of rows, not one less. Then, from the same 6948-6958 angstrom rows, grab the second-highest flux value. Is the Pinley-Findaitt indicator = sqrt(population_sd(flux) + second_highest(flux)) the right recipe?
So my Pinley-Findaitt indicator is 2.21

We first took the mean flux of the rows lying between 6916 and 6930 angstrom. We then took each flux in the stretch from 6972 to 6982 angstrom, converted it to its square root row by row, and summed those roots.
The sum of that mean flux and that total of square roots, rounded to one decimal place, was 14.9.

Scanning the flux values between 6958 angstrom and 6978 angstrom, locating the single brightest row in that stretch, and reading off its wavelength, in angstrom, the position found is 6959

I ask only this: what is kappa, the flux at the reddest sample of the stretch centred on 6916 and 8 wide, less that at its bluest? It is 0.1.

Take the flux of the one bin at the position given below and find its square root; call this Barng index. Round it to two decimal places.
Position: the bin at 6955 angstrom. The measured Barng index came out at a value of 2.17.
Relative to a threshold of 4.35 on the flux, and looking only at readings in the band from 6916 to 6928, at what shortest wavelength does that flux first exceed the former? 6917 angstrom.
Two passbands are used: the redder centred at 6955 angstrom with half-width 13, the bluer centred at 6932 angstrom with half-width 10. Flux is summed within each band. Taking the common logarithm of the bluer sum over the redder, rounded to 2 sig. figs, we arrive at -0.14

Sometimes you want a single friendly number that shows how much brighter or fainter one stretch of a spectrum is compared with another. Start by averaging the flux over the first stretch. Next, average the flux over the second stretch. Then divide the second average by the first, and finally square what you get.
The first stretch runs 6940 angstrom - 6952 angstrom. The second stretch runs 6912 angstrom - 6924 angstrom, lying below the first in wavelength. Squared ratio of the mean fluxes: 1.05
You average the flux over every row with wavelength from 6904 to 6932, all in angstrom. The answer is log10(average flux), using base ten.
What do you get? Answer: 0.636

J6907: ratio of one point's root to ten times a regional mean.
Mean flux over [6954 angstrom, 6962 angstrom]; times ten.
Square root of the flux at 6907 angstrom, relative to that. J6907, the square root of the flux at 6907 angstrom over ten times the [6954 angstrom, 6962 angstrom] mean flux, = 0.0433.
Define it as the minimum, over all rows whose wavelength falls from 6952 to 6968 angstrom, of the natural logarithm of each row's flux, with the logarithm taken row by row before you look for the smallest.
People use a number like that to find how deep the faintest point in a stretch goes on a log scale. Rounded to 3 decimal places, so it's 1.509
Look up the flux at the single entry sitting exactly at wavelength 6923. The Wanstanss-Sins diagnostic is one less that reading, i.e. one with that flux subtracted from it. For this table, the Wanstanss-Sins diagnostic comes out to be -3.55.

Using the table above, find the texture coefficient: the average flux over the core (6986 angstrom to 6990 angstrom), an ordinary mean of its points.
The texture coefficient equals 4.34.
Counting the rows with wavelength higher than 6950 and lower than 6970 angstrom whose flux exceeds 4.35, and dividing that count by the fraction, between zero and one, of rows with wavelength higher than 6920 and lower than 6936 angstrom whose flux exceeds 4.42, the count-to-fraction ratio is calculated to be 18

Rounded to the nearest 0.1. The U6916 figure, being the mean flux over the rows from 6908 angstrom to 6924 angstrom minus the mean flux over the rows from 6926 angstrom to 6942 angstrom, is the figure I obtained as 0.2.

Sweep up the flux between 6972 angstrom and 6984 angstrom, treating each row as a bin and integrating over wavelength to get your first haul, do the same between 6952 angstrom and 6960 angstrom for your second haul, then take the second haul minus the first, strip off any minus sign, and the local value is 15.1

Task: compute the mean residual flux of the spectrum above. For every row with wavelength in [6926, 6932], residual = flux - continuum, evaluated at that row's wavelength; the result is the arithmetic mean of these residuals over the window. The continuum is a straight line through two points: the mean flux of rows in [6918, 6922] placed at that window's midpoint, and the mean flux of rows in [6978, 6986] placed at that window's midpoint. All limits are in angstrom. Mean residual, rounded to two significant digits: -0.13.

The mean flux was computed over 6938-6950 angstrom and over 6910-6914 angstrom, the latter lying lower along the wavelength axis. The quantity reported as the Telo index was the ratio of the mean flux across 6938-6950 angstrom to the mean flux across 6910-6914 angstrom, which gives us 1.01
